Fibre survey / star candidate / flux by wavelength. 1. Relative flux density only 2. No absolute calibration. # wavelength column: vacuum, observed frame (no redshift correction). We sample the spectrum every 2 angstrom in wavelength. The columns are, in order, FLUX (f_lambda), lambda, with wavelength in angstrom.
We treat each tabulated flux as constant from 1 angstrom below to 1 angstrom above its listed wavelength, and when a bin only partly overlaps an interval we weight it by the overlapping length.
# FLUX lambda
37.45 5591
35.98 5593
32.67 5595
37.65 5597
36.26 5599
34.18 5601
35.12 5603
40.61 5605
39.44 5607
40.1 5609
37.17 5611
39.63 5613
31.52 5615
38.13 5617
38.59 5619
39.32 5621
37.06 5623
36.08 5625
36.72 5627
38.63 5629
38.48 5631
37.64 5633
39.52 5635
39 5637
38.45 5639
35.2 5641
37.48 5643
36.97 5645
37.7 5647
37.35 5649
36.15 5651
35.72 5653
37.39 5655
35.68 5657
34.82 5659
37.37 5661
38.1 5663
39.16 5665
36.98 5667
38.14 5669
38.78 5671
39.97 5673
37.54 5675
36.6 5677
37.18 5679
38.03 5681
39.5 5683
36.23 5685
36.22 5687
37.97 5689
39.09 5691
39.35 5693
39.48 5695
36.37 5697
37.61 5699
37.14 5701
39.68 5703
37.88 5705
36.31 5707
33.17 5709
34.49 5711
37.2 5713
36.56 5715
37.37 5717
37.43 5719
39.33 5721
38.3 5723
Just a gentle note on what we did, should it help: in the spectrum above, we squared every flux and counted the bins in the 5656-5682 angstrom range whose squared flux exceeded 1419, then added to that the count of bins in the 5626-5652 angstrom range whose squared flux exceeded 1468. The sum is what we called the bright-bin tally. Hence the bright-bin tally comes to 11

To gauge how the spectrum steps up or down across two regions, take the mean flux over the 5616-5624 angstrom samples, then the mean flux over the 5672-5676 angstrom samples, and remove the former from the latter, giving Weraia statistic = 0.5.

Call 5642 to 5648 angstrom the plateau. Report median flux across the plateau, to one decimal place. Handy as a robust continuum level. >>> 37.5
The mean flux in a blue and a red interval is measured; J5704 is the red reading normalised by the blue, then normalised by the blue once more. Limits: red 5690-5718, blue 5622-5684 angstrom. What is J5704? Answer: 0.0265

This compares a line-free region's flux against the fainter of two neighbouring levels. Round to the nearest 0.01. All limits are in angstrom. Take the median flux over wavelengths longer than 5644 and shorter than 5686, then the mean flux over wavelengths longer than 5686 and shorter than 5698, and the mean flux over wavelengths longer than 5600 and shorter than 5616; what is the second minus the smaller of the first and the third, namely 0.86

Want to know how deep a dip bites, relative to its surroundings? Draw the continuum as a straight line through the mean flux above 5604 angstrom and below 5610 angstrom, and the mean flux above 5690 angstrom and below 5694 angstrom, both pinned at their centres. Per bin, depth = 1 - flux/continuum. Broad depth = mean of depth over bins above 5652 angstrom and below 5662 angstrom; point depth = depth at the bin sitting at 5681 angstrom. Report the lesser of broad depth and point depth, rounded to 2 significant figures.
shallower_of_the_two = 0.033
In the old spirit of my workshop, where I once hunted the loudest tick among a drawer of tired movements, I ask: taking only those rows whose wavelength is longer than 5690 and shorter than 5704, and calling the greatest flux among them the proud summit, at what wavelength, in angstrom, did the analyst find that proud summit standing 5703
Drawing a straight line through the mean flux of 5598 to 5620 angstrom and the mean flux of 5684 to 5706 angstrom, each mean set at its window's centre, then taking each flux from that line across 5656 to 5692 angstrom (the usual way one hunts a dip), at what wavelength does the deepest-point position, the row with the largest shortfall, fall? 5659 angstrom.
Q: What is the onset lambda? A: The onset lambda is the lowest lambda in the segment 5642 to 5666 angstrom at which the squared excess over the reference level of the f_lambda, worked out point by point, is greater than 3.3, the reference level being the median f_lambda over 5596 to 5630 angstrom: 5653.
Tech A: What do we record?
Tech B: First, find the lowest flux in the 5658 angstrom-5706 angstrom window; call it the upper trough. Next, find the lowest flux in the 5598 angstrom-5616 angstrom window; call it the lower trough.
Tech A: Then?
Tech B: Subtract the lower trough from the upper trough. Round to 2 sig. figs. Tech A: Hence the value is 3.3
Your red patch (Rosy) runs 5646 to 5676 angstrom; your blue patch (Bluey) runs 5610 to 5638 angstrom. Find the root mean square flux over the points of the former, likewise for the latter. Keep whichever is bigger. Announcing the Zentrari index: 37.73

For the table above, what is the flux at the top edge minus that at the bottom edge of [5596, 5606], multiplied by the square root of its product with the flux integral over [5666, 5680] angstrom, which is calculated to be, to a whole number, 117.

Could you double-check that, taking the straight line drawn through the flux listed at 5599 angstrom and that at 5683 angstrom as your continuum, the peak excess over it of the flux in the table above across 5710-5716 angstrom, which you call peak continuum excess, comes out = -3.5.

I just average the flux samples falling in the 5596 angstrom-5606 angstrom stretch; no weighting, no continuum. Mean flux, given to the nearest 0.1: 36.8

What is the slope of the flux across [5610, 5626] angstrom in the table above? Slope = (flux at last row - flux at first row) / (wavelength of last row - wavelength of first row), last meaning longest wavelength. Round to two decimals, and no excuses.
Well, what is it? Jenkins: -0.08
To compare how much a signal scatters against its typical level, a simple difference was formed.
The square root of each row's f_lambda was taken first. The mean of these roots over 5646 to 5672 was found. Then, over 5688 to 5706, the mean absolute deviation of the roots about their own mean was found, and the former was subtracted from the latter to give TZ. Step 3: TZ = -6.02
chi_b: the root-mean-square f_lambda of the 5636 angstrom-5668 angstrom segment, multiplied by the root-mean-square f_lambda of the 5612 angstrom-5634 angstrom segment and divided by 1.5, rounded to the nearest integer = 928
